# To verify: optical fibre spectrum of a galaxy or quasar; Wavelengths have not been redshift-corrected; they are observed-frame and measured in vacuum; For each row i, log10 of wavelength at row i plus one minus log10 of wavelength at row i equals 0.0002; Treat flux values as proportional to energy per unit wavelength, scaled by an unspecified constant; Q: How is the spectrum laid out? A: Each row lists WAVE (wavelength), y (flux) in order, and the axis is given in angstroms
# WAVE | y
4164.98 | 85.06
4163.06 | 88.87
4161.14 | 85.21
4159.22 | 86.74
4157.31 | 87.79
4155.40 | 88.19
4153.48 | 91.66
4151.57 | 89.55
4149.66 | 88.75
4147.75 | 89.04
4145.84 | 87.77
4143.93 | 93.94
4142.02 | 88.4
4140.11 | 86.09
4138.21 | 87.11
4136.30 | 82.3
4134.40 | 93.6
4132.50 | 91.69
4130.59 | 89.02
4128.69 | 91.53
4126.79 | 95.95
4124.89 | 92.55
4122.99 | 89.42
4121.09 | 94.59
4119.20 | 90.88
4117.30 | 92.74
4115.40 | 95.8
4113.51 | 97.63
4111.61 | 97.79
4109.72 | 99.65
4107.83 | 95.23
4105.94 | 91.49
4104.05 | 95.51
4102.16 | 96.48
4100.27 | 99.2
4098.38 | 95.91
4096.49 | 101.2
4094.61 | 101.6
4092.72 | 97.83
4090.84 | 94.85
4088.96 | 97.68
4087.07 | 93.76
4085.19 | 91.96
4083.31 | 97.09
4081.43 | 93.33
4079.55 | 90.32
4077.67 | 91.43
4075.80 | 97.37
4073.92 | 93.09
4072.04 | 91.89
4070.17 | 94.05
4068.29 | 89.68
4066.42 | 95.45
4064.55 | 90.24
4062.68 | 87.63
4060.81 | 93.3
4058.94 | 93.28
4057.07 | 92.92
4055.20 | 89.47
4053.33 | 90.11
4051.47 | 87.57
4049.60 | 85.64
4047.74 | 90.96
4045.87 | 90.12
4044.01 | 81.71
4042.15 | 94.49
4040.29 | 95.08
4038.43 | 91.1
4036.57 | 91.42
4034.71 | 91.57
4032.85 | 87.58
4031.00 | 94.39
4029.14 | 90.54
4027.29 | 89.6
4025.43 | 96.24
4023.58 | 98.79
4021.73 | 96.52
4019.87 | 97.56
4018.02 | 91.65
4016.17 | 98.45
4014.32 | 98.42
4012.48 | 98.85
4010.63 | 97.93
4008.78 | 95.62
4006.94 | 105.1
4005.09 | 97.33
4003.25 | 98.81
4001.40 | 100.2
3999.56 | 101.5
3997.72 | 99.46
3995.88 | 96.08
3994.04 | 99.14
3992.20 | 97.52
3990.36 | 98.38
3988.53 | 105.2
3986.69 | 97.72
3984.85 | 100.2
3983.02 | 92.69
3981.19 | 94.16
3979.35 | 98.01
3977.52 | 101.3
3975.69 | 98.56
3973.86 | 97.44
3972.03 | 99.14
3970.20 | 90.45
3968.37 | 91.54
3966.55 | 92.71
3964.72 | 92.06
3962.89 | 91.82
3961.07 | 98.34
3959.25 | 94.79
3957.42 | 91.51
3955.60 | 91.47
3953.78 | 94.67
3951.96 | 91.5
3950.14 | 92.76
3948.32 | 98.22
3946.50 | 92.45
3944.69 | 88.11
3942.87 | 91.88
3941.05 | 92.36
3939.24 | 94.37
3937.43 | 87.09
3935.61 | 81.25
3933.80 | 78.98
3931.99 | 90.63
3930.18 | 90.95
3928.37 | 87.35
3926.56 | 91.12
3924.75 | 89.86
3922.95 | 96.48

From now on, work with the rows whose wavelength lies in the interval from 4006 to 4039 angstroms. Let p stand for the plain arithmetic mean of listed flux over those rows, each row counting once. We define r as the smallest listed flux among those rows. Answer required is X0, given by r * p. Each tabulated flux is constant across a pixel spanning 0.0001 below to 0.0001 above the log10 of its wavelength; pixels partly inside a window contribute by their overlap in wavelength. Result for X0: 8327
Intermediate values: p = 95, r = 87.58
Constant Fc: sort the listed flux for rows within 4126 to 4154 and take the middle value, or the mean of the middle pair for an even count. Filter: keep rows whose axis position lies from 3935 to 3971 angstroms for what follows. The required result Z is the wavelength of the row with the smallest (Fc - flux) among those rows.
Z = 3961.07 angstroms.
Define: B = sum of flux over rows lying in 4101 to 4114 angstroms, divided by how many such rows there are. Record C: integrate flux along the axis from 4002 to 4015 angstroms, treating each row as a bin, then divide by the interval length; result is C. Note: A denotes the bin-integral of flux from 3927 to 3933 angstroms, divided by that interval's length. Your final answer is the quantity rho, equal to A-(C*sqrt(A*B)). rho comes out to -9094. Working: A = 89.6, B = 96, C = 98.9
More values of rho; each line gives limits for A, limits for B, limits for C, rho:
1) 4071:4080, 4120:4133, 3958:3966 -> -8605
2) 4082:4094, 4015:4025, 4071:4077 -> -8944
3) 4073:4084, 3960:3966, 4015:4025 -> -8976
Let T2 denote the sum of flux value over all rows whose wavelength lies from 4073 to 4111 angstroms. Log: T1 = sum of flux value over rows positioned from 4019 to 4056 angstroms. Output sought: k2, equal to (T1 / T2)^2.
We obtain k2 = 0.91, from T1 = 1830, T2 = 1915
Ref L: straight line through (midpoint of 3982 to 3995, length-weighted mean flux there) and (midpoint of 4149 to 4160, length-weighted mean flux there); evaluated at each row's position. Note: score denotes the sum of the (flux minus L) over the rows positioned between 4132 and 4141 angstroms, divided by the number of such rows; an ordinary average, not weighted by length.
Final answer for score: -1.78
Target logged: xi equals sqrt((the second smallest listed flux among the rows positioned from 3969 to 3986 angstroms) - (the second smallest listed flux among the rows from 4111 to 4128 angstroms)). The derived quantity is 1.35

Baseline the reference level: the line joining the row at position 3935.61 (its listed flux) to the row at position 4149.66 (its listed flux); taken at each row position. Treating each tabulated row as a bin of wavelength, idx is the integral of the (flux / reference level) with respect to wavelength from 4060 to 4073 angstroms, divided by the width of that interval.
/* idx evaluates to 1.07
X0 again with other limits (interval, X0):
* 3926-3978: 7285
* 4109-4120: 8702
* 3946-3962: 8595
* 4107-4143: 7589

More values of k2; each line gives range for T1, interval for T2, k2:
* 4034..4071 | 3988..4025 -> 0.85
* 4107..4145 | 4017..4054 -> 1.01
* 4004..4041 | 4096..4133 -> 1.01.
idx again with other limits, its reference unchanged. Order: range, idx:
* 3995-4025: 1.17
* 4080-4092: 1.09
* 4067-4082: 1.08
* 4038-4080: 1.07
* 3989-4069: 1.11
